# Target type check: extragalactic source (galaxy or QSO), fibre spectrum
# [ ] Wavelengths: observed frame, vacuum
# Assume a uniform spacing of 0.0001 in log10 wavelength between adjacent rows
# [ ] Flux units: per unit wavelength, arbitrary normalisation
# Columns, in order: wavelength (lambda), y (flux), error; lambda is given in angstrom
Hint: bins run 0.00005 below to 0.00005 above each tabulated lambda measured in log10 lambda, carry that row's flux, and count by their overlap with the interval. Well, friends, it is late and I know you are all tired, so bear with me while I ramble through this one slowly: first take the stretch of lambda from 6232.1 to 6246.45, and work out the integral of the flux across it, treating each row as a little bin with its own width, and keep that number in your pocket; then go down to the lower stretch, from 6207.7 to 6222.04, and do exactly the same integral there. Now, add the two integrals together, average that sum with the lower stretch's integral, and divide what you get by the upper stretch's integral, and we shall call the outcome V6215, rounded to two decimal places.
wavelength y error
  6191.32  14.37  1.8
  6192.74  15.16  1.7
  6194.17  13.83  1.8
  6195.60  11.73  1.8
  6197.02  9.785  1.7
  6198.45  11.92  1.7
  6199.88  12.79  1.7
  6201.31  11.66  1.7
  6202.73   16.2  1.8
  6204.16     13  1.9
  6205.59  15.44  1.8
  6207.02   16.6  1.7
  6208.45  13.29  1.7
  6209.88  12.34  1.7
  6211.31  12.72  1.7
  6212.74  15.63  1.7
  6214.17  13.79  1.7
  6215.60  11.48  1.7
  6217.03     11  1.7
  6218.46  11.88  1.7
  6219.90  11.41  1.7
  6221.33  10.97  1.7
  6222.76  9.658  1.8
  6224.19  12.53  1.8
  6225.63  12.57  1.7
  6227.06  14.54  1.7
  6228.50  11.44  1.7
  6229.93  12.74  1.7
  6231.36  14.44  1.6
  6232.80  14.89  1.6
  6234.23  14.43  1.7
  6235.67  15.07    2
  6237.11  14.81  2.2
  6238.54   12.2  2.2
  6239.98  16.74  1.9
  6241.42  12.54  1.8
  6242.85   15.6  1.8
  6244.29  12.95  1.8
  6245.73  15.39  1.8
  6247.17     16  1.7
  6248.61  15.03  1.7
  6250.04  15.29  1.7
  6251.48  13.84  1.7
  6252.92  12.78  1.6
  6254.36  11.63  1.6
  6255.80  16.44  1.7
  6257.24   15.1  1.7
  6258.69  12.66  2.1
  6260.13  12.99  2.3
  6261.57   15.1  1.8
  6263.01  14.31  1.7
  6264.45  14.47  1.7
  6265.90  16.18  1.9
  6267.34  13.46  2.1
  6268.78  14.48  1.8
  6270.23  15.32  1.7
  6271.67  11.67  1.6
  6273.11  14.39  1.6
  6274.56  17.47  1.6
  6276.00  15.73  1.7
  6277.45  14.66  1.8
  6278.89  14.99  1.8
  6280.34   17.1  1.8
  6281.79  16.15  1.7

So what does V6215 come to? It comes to 1.36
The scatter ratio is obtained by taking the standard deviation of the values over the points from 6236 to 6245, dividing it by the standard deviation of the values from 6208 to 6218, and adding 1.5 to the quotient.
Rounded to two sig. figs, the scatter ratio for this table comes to 2.7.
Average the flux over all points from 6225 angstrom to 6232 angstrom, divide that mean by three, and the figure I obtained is 4.38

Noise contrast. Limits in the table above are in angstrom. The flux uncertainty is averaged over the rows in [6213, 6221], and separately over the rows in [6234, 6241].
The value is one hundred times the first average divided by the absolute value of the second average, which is 85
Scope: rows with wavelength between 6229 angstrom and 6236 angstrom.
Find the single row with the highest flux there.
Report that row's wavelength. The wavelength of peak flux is 6235.67 angstrom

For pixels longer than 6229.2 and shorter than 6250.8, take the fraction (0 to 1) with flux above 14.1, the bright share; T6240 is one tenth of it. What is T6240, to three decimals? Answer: 0.073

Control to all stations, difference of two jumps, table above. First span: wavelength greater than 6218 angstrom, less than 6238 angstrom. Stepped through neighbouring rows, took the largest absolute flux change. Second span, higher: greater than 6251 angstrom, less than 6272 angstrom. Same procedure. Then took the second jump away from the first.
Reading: -1.7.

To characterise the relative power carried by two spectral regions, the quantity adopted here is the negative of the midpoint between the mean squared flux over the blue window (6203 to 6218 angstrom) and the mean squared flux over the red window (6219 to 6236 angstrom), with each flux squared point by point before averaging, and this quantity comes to -178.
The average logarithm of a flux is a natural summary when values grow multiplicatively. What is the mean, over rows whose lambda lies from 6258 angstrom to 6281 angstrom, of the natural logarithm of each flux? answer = 2.682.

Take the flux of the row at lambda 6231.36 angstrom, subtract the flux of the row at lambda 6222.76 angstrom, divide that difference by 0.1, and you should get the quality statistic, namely 48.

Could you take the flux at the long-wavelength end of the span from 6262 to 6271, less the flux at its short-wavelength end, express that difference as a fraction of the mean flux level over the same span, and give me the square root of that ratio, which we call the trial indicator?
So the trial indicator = 0.26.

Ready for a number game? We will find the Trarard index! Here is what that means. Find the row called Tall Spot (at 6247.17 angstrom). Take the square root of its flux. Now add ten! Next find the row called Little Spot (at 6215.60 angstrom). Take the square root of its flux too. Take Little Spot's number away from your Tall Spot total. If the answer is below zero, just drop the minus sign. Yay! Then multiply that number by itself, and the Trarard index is 112.6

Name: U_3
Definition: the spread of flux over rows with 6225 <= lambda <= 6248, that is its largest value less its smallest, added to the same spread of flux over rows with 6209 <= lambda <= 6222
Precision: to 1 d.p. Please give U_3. 10.0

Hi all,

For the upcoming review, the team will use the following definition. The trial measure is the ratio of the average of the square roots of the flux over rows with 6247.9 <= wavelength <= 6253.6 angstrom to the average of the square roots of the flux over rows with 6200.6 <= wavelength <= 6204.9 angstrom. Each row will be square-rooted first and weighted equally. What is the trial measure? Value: 1.02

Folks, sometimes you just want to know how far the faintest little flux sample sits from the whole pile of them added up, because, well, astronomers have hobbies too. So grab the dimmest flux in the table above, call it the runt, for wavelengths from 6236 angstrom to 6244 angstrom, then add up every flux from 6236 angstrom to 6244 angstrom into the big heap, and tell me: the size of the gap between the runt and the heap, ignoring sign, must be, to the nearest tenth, 59.7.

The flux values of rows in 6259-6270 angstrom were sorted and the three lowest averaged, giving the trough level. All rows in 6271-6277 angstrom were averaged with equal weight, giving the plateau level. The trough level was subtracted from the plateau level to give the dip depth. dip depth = 1.2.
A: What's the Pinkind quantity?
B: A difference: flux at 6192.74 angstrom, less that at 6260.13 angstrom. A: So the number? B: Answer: 2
